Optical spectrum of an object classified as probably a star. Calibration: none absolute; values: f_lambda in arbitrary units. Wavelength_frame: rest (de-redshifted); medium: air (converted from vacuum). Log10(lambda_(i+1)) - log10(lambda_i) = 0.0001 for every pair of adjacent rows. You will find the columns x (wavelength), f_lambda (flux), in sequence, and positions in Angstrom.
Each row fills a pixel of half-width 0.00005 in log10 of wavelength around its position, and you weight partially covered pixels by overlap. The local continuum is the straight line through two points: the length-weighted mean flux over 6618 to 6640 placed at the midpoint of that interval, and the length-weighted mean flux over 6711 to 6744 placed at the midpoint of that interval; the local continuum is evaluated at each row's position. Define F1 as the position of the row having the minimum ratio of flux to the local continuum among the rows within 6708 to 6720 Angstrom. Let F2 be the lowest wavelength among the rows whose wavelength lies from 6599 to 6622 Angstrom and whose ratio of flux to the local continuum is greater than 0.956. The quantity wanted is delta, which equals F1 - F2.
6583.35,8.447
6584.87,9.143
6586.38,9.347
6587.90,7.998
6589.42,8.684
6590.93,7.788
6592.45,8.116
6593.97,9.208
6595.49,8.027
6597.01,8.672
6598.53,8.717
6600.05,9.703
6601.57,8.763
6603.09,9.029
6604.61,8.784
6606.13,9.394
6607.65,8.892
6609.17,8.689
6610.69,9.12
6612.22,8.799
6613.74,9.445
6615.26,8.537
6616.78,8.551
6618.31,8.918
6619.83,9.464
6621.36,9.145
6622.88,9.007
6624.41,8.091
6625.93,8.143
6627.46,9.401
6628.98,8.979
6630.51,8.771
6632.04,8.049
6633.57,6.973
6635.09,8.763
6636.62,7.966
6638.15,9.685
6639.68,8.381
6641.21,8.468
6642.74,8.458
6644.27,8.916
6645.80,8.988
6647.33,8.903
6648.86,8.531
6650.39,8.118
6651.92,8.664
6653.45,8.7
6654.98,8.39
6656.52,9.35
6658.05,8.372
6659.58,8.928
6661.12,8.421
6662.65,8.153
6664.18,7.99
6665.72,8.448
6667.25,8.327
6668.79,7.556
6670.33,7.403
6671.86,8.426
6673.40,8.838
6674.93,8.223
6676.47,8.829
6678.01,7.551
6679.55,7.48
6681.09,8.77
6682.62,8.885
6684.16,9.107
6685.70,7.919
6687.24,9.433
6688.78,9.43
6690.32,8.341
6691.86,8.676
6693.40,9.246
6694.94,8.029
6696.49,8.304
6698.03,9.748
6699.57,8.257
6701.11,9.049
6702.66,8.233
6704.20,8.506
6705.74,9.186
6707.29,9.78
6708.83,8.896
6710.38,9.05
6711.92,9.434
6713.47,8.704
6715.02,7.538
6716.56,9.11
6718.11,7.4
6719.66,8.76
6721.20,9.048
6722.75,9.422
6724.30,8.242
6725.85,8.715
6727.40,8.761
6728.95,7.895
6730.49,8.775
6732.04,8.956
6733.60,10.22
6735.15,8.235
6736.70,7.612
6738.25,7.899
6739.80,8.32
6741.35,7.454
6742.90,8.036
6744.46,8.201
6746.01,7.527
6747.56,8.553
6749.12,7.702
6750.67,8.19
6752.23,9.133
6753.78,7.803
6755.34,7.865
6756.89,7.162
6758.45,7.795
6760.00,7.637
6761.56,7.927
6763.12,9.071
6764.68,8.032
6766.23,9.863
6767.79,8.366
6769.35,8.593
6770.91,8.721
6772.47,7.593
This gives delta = 118.1 Angstrom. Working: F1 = 6718.11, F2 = 6600.05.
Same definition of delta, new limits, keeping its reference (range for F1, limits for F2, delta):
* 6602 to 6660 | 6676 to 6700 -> -42.9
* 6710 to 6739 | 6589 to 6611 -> 128.7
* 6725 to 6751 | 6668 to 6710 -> 69.5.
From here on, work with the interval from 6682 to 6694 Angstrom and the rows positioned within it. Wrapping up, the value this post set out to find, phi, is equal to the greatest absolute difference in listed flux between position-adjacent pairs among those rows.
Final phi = 1.5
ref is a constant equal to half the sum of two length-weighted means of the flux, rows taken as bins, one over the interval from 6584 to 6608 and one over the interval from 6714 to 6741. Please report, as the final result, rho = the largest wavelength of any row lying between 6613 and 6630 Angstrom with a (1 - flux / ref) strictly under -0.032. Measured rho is 6628.98 Angstrom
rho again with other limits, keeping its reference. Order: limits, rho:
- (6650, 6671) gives 6659.58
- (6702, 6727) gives 6722.75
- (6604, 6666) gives 6659.58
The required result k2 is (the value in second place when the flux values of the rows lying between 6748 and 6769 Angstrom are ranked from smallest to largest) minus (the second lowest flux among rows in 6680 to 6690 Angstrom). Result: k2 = -1.13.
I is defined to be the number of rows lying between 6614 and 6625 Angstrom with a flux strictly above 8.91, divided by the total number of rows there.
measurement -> 0.6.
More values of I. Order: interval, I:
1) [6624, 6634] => 0.3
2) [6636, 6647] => 0.4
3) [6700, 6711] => 0.6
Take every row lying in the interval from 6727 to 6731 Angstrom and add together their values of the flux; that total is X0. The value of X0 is 25.4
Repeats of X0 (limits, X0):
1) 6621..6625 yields 26.2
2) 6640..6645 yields 25.8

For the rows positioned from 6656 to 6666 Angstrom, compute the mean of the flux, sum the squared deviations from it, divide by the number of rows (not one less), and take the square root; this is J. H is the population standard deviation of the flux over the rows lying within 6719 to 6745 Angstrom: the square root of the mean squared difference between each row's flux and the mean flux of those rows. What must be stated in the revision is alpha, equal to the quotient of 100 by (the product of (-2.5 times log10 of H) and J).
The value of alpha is 534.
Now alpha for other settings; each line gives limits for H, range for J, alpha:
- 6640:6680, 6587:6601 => 217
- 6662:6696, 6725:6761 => 276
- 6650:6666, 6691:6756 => 138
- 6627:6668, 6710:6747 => 200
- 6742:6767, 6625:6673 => 407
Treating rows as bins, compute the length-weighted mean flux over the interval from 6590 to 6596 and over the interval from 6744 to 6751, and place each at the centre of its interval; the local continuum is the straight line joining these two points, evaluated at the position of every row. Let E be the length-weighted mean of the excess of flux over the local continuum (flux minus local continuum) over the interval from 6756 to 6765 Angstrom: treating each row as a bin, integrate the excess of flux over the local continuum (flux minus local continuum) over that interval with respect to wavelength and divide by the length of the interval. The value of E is -0.1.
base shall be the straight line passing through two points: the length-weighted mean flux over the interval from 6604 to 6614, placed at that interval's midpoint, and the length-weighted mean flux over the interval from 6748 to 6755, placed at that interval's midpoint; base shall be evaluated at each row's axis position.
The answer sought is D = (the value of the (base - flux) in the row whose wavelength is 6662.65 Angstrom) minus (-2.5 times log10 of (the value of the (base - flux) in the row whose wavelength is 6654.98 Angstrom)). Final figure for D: -0.6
